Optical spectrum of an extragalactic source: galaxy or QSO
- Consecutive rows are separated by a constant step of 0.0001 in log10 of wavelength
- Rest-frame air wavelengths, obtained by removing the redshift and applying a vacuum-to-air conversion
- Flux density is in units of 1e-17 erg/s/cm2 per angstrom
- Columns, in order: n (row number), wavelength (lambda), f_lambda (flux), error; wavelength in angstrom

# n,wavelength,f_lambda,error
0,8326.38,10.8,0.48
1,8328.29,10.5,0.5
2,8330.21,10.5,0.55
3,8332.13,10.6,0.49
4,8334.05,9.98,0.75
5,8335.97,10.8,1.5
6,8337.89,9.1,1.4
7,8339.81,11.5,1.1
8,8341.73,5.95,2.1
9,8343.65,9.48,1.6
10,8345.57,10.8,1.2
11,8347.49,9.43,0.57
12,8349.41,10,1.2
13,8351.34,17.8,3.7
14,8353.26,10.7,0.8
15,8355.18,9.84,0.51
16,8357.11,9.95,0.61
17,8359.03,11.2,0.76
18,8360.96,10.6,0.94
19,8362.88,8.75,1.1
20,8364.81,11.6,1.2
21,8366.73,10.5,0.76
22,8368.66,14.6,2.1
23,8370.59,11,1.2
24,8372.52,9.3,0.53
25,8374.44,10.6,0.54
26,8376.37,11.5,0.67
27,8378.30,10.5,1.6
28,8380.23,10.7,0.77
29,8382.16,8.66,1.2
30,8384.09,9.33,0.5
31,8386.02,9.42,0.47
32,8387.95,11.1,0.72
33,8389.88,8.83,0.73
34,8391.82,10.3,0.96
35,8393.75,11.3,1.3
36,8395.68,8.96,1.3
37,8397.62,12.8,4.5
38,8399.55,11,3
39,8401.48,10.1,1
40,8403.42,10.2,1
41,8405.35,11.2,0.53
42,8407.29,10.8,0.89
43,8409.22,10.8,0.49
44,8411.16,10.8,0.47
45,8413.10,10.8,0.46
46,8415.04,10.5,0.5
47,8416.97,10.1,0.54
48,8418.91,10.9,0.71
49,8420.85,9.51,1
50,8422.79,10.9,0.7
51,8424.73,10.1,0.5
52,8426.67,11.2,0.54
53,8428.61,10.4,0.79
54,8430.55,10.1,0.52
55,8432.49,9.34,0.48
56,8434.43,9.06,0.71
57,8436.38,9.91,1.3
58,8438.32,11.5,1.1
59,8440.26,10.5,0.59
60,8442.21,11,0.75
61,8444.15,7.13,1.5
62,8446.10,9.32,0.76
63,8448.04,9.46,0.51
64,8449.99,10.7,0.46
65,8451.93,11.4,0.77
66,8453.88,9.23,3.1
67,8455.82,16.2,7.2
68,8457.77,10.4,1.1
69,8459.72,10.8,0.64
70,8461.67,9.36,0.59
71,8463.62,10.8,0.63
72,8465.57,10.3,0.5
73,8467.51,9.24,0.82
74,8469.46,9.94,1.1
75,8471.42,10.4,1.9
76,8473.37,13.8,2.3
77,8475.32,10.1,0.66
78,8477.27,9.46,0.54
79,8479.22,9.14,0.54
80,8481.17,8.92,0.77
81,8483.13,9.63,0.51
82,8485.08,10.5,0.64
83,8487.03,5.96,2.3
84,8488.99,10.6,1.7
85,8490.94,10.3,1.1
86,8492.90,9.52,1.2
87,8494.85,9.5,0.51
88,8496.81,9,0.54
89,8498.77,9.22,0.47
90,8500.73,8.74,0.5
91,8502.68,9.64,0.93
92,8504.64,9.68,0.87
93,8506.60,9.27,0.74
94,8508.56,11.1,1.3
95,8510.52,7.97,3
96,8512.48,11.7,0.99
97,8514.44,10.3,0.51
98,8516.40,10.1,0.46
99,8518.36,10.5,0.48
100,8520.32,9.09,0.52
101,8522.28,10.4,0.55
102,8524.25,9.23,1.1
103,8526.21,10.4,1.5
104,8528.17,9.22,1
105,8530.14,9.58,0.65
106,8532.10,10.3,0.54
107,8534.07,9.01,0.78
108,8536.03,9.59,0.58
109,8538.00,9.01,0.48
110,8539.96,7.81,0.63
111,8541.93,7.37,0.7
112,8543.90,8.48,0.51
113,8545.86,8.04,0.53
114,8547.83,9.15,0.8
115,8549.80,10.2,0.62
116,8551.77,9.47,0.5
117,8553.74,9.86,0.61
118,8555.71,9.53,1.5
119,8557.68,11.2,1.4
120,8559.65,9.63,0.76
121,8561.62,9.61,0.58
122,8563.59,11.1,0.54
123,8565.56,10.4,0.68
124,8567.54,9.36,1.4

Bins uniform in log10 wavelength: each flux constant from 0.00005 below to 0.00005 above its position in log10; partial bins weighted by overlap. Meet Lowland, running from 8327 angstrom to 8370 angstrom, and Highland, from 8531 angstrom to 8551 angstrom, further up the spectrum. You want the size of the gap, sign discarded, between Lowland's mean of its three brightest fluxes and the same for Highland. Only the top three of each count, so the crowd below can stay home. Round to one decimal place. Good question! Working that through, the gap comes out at 4.6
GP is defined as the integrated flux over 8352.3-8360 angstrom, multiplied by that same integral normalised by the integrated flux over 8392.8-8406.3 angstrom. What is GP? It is 44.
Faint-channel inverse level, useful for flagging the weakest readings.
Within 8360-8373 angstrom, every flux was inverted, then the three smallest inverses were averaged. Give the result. 0.082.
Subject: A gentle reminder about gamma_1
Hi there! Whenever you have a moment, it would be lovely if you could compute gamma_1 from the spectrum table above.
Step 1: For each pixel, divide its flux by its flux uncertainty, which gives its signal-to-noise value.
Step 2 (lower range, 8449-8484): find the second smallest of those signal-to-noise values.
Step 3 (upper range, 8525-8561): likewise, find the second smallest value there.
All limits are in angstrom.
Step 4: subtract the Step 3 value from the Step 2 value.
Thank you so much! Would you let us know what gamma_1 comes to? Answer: -4.0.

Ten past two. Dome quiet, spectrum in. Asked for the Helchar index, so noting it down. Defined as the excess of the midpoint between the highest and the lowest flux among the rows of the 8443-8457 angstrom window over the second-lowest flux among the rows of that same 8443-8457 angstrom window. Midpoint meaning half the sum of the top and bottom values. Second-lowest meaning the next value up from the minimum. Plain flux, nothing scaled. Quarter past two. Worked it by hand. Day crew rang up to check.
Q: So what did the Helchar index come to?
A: 2.4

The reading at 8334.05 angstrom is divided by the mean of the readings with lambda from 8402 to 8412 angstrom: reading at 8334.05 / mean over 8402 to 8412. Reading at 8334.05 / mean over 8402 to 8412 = 0.93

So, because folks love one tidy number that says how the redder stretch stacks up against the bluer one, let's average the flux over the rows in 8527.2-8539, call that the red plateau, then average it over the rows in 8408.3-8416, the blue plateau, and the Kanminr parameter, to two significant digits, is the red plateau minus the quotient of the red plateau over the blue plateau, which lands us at 8.6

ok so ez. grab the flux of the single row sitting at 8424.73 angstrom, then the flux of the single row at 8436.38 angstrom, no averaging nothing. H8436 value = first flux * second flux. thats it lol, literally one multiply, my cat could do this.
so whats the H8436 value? 100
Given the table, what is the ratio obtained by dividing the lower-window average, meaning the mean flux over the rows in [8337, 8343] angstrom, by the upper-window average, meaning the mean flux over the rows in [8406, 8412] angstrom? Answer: 0.82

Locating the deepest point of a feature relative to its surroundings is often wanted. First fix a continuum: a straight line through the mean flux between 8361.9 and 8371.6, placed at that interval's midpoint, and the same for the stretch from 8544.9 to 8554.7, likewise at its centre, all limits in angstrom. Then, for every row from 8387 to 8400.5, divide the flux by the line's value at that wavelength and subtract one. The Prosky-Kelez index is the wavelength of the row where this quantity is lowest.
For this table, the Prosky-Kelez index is 8389.88 angstrom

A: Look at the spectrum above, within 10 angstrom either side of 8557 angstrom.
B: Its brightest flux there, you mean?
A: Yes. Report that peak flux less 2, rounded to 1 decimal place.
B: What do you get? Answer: 9.2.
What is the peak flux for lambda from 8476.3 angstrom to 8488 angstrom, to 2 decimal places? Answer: 10.50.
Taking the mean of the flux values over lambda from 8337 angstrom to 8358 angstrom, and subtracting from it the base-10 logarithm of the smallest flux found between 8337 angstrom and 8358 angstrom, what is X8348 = 9.6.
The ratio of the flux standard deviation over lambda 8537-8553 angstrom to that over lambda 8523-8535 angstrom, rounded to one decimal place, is 1.6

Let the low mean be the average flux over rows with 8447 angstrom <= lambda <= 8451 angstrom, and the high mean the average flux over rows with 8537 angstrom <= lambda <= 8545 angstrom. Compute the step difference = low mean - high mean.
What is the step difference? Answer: 1.9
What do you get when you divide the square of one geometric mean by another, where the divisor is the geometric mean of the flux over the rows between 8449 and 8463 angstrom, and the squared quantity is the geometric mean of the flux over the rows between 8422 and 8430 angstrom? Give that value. 10.3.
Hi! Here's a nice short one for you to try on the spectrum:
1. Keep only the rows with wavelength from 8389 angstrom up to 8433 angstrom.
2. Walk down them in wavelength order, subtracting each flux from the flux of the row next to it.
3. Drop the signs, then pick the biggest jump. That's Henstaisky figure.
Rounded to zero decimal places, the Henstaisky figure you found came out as 4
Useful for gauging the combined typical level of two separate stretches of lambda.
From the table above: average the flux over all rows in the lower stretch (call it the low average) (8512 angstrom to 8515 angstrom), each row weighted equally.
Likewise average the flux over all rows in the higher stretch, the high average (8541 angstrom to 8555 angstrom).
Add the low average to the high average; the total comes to 20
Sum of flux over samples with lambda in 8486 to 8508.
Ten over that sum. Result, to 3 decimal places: 0.099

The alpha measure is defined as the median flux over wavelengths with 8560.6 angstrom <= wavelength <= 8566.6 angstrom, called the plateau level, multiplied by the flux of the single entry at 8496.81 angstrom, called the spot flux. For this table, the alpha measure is 94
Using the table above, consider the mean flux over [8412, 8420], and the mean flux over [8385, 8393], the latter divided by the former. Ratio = 0.94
